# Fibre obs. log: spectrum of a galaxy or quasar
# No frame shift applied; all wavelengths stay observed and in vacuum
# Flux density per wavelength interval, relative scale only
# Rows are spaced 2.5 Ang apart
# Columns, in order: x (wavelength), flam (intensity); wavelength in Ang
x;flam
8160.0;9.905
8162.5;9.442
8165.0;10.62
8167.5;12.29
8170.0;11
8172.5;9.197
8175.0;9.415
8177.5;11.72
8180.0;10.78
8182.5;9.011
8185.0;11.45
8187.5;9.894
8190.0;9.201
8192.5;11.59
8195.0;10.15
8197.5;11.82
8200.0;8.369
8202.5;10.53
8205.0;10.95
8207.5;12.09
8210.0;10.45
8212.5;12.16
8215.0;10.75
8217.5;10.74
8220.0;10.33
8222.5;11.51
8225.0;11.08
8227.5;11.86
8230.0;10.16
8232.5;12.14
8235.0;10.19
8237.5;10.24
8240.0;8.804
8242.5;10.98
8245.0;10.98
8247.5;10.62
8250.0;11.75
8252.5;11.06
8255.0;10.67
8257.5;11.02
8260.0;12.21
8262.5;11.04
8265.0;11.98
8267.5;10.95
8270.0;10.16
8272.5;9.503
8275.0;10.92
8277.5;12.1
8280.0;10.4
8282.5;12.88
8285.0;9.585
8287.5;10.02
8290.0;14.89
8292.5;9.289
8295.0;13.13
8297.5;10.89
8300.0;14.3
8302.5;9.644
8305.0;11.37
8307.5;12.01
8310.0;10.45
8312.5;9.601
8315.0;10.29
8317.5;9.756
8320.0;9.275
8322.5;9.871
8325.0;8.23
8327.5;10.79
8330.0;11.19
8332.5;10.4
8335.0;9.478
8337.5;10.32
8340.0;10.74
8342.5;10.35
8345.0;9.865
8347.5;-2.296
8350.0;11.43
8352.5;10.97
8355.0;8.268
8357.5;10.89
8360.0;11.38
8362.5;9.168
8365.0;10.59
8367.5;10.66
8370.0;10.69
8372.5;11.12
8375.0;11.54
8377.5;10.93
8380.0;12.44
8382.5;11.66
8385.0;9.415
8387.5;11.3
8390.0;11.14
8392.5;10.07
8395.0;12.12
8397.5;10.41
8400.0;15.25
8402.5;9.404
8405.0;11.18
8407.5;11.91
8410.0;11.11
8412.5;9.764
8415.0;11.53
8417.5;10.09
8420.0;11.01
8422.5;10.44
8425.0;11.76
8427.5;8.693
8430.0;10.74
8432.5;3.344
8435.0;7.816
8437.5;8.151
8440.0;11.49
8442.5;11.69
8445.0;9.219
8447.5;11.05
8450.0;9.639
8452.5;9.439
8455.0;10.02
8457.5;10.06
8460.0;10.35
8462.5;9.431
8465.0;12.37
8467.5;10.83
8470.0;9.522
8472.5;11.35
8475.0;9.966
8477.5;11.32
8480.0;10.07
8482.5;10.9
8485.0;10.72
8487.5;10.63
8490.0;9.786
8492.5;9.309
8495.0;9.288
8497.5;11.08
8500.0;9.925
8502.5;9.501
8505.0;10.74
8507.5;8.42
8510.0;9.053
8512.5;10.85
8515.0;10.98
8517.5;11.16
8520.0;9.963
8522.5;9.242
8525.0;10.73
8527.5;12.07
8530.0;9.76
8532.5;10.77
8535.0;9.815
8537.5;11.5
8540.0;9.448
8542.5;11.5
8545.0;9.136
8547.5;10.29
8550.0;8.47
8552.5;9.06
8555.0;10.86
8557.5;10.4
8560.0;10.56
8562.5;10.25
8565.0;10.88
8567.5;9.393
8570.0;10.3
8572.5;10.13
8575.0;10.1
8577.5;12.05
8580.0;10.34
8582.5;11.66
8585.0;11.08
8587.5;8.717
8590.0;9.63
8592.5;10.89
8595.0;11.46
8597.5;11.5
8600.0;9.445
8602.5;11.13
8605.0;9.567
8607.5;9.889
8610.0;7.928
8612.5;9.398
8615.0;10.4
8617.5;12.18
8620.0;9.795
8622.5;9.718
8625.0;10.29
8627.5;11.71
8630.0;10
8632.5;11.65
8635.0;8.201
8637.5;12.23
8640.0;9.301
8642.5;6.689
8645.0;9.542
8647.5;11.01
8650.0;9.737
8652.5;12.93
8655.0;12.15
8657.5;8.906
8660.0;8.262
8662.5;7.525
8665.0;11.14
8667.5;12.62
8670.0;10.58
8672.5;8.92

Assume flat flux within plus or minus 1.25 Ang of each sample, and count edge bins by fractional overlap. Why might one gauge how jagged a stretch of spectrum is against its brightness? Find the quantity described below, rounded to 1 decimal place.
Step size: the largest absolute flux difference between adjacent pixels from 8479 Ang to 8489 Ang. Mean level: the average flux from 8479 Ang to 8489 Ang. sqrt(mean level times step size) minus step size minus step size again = 1.3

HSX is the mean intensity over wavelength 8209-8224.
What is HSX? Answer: 11.0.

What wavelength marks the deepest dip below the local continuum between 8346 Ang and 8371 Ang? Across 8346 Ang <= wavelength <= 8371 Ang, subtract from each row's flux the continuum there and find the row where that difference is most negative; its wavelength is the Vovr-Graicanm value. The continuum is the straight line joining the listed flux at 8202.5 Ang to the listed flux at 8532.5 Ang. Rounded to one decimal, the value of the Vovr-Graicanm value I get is 8347.5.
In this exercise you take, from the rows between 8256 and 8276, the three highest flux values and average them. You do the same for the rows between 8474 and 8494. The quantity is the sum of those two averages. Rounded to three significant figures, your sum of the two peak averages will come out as 22.7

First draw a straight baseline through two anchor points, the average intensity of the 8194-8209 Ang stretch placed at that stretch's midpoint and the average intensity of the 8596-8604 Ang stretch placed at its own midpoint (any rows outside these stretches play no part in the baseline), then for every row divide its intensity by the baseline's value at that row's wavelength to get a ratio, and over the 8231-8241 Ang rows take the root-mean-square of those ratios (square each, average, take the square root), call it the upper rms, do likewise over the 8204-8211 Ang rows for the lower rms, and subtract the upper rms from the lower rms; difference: 0.07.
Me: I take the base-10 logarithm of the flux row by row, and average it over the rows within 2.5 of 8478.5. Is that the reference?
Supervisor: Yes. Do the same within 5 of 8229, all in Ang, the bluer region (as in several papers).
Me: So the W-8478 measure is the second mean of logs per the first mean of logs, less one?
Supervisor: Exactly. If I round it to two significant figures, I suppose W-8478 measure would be 0.023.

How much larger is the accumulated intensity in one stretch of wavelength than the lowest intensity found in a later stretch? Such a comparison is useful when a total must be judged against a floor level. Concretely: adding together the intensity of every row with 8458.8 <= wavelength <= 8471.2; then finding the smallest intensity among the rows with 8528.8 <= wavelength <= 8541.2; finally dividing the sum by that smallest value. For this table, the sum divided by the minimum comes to 5.6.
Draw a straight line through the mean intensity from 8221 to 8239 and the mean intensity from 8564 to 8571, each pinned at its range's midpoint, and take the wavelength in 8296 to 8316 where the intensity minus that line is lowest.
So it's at 8312.5 Ang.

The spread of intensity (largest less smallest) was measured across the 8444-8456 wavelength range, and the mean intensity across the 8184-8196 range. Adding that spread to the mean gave 12.3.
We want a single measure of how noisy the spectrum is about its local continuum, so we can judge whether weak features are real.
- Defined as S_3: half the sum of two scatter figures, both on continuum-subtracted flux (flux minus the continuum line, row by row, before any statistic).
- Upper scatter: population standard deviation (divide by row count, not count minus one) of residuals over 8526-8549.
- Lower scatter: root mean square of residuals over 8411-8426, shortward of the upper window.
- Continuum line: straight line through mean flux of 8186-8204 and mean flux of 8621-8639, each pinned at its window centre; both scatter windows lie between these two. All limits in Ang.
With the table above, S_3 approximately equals 0.90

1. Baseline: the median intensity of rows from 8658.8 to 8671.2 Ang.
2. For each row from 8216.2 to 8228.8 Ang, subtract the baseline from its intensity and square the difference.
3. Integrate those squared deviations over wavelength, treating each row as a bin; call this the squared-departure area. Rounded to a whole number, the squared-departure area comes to 7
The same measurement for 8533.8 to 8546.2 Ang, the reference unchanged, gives 14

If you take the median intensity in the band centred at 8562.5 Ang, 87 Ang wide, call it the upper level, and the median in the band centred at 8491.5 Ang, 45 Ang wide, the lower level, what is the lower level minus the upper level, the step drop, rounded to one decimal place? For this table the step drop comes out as -0.3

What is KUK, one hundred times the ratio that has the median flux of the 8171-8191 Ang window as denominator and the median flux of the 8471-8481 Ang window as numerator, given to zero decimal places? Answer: 111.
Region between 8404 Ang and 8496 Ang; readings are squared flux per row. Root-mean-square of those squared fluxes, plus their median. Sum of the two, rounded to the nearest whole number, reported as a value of 216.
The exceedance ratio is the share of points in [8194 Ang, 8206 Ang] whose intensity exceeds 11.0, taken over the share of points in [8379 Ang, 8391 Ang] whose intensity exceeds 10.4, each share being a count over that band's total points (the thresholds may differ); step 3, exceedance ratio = 0.25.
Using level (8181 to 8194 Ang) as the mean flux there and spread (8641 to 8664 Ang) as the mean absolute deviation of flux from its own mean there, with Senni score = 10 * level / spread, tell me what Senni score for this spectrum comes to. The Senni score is 63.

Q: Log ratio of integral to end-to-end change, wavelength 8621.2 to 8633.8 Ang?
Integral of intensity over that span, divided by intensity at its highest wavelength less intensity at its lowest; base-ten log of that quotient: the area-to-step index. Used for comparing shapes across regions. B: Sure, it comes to 1.84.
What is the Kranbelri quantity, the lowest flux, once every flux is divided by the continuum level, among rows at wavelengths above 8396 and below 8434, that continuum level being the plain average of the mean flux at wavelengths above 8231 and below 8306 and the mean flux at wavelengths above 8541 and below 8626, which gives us 0.3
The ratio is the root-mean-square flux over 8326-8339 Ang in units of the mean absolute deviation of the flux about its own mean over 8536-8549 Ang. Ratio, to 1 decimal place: 11.6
